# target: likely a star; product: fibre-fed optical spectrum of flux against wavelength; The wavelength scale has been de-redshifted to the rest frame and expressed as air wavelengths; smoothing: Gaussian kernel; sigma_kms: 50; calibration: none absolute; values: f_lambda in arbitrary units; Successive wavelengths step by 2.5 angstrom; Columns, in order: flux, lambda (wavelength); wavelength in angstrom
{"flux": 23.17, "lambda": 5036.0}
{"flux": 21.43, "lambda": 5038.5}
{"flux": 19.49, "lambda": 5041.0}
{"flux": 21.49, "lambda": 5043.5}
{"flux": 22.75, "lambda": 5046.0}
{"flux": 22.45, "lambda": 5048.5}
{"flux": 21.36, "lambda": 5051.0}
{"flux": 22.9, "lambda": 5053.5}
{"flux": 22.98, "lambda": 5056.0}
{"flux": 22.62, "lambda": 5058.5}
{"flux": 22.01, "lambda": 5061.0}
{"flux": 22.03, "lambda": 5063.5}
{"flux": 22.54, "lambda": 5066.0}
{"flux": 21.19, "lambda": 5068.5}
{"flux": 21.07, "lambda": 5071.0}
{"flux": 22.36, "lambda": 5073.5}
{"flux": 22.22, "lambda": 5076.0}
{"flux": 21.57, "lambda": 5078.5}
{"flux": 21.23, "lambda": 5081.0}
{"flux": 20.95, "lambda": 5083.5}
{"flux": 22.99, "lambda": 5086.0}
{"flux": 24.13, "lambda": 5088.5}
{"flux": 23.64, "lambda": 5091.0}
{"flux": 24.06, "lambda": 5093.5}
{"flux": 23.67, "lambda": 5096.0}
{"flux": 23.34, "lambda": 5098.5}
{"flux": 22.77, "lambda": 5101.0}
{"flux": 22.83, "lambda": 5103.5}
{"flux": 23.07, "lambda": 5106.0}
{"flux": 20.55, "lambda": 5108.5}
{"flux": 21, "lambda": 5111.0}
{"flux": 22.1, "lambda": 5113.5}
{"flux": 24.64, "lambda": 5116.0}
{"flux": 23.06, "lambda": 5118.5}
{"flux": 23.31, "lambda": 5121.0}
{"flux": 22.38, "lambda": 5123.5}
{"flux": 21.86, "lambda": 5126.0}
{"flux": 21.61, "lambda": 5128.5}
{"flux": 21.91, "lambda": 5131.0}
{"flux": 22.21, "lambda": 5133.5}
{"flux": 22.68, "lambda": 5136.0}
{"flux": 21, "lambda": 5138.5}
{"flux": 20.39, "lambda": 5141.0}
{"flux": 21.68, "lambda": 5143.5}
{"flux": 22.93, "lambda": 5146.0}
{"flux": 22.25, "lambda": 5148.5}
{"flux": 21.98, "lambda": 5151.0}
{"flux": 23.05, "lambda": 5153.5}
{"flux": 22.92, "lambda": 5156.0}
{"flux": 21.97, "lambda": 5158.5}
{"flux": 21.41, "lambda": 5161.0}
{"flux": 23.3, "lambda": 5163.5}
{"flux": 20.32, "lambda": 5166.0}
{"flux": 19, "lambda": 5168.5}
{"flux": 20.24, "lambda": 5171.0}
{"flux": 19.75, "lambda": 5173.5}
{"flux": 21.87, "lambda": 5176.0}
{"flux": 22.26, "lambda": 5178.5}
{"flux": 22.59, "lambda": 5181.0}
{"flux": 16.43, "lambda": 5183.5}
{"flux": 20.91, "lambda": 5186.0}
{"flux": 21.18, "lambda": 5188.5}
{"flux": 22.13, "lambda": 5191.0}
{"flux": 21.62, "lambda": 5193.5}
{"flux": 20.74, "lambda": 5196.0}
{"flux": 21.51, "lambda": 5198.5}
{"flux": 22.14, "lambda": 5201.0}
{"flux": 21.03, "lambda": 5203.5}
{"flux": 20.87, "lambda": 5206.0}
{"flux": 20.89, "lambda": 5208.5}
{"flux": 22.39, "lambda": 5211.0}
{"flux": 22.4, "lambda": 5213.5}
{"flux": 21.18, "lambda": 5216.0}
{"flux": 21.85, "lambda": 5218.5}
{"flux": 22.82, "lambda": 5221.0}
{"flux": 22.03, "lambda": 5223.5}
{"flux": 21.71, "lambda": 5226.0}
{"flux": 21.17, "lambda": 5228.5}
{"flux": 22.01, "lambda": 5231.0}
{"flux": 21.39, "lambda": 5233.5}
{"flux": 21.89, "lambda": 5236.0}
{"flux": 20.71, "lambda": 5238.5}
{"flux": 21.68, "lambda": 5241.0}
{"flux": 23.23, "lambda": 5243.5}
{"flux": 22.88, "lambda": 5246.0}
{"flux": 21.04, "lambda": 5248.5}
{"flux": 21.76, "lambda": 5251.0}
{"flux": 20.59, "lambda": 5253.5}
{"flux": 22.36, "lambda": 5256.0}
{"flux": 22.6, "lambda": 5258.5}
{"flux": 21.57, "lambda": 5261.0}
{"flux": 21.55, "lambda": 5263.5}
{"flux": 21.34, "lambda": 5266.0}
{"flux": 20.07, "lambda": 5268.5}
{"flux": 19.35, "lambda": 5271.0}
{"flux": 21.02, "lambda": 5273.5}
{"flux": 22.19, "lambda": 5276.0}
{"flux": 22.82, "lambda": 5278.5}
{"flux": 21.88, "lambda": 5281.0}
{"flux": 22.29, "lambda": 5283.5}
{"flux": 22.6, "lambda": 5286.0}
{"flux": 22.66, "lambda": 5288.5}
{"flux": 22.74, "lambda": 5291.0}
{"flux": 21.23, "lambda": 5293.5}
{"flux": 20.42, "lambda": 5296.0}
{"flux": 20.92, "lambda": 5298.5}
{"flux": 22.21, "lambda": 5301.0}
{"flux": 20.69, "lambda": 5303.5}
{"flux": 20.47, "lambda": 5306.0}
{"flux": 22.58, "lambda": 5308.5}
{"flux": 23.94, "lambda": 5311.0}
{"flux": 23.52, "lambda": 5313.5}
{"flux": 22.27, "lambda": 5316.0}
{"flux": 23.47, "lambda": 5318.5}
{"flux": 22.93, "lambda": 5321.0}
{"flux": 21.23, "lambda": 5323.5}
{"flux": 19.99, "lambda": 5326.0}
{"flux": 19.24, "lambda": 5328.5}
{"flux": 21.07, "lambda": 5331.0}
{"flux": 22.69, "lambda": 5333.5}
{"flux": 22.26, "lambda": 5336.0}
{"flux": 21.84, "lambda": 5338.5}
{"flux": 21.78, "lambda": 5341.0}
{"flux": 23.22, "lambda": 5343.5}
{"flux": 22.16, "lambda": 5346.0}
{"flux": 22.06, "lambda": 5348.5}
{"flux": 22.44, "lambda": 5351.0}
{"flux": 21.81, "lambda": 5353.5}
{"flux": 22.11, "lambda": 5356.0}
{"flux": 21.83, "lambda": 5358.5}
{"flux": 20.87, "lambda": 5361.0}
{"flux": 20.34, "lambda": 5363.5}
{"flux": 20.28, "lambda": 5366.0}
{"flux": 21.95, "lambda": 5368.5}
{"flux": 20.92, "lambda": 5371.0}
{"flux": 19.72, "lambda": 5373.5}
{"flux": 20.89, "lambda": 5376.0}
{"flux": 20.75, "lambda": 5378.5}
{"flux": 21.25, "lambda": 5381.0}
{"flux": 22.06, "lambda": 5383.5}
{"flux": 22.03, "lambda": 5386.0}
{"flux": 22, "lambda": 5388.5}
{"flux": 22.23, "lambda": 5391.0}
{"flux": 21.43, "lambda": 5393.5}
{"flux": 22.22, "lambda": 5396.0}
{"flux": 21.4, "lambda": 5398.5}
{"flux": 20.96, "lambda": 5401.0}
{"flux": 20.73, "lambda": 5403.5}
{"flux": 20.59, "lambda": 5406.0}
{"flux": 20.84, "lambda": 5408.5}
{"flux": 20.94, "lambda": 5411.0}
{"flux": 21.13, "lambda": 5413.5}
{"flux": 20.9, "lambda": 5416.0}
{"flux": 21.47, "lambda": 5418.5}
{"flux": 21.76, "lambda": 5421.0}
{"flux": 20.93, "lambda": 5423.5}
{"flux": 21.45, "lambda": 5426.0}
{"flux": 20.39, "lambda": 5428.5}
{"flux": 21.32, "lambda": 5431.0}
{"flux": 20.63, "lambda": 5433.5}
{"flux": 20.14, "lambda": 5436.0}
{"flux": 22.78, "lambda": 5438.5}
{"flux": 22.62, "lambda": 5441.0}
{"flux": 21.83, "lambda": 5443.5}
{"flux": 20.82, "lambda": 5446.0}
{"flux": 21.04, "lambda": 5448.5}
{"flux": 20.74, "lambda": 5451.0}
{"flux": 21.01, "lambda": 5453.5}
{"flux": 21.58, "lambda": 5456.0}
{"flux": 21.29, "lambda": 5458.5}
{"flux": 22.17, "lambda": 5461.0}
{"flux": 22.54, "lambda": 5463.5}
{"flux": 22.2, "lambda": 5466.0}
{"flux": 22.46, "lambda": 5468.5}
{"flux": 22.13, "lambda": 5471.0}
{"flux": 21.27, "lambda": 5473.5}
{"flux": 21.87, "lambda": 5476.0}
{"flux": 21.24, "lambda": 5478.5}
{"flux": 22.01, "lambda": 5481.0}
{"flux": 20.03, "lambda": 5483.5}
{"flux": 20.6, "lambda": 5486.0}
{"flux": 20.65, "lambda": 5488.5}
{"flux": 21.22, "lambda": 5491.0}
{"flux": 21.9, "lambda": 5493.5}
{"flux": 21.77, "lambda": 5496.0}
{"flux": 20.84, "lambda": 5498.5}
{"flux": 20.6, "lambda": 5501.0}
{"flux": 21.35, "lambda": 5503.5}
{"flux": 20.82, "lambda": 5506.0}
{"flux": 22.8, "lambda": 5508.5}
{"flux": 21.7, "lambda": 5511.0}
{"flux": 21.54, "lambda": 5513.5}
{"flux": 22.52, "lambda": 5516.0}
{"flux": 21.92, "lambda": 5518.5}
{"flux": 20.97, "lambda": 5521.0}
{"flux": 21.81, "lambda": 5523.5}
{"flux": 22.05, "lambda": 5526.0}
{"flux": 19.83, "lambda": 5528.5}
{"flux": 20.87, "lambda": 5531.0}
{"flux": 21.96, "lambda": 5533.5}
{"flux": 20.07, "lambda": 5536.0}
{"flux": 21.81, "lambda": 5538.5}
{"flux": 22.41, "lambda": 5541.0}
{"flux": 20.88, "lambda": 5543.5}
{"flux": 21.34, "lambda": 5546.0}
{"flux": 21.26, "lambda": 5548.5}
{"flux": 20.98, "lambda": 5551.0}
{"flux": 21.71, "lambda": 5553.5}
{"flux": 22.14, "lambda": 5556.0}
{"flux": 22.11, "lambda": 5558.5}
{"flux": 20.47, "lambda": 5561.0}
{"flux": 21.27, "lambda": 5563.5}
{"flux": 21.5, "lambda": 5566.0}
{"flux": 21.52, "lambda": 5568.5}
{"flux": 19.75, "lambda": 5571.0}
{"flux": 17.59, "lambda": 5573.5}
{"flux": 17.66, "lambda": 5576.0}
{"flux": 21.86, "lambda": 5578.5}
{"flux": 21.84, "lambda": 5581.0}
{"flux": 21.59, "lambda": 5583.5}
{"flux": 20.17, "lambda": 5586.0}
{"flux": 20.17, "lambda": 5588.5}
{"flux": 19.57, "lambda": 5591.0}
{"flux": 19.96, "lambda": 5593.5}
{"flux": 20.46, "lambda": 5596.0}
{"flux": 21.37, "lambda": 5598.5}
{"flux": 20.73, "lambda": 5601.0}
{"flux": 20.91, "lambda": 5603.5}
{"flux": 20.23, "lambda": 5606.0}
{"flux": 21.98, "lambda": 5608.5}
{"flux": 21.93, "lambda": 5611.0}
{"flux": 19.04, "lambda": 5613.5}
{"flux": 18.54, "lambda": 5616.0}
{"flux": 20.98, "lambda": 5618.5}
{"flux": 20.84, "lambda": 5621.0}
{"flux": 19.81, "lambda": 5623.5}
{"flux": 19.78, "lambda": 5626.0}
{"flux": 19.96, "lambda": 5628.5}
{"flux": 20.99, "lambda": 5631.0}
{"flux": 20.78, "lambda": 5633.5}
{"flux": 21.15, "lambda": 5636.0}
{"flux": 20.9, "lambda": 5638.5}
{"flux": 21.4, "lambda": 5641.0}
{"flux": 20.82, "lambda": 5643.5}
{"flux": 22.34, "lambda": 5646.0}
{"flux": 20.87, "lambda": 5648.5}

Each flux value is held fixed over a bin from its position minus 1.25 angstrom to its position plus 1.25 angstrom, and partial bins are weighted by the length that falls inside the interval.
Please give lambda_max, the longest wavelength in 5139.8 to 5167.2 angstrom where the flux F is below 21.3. 5166.0 angstrom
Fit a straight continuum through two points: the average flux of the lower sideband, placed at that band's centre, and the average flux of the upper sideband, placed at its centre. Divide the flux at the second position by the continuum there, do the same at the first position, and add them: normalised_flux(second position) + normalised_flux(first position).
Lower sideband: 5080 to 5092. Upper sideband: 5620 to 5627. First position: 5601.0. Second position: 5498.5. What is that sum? 2.03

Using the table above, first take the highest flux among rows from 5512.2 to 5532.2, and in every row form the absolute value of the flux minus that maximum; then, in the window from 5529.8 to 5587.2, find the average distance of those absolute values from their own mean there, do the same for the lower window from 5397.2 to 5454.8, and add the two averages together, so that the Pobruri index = 1.34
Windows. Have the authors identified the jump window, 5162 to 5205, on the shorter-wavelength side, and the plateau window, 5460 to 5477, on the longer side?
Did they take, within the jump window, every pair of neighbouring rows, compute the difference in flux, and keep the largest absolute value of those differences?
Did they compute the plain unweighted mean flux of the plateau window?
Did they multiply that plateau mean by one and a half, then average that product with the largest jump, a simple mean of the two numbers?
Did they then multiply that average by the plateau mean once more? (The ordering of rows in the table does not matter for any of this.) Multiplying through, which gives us 434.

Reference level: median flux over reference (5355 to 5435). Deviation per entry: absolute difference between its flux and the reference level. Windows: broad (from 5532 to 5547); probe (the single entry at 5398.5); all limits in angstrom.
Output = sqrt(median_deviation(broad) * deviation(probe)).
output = 0.5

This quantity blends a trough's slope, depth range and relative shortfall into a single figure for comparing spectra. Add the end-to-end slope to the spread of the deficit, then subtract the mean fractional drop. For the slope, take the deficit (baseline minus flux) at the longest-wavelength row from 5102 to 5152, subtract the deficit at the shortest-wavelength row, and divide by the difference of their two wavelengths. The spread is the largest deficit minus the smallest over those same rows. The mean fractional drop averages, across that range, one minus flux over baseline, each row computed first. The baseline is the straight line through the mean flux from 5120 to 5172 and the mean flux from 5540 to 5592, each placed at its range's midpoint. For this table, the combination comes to 4.2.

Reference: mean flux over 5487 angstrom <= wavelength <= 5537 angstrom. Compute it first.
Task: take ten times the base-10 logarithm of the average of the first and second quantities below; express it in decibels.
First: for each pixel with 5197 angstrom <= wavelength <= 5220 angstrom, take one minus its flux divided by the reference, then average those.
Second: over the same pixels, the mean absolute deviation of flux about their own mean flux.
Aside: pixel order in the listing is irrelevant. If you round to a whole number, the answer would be -6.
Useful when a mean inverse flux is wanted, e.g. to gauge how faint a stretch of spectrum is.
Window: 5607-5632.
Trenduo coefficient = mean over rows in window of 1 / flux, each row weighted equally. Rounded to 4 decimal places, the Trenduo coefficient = 0.0492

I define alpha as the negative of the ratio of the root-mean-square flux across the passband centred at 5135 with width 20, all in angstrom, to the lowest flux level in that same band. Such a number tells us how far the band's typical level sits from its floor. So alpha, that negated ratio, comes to -1.06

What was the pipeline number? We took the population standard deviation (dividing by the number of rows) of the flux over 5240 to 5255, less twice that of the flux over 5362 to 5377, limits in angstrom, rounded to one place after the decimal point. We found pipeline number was -0.5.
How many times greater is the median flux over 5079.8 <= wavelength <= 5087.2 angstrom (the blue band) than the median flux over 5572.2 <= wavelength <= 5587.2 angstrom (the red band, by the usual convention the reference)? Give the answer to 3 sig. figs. 1.02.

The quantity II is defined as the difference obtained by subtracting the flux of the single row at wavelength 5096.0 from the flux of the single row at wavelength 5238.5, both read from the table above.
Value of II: -3.0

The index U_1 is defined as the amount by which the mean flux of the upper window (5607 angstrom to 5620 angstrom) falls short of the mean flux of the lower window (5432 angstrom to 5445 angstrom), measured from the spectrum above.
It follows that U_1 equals 1.1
